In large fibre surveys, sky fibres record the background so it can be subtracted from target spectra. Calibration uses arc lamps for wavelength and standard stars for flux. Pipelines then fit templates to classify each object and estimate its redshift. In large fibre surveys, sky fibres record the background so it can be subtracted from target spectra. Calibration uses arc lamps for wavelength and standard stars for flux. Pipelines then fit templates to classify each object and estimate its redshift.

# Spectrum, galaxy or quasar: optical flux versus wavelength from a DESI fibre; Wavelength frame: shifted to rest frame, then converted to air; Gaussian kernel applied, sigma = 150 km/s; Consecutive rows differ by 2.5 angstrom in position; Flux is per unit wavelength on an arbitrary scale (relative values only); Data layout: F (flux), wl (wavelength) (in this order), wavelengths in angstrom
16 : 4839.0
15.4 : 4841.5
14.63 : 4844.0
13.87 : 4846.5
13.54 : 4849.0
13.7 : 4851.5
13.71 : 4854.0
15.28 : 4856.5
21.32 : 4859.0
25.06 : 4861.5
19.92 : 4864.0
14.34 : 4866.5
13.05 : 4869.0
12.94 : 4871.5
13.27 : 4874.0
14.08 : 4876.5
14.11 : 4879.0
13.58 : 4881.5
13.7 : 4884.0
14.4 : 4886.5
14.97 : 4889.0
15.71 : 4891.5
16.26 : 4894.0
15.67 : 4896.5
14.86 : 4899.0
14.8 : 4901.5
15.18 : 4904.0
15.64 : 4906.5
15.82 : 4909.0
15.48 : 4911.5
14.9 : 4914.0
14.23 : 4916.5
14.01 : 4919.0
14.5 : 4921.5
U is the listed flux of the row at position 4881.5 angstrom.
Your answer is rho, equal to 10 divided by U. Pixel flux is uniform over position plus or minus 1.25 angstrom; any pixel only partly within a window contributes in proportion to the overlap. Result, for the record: 0.74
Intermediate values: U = 13.58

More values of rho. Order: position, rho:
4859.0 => 0.47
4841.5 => 0.65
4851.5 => 0.73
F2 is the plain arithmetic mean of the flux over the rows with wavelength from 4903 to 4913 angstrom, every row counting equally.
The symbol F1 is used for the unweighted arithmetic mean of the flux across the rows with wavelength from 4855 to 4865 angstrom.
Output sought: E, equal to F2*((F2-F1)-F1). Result -392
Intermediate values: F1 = 20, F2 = 15.5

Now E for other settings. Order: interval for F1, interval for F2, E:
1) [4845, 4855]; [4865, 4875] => -188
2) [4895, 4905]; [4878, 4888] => -227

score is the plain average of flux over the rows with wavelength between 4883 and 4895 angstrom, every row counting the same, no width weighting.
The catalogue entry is 15.0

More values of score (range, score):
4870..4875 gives 13.1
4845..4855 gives 13.7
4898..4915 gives 15.2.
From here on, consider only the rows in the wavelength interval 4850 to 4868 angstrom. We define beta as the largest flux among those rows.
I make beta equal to 25.06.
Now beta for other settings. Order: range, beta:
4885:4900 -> 16.26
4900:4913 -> 15.82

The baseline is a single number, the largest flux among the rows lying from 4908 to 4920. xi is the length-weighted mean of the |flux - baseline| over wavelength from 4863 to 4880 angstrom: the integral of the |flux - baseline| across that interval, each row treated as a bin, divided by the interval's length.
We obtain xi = 2.45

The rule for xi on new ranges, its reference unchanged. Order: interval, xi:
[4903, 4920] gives 0.77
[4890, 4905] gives 0.56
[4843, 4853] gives 1.91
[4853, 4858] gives 1.49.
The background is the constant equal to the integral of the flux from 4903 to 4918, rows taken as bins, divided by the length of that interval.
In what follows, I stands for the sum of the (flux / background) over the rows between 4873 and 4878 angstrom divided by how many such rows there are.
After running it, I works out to 0.90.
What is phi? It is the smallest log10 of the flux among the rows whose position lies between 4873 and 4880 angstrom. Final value 1.12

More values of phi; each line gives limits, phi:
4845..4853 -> 1.13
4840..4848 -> 1.14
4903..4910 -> 1.18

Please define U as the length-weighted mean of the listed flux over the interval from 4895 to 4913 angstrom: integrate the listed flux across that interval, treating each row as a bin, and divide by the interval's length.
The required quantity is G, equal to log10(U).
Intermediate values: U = 15.4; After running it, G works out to 1.19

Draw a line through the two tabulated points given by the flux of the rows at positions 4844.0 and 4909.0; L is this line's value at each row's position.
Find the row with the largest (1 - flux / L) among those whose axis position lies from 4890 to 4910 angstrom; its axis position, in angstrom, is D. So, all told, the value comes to 4901.5 angstrom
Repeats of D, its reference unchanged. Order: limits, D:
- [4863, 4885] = 4871.5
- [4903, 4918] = 4916.5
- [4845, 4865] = 4849.0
